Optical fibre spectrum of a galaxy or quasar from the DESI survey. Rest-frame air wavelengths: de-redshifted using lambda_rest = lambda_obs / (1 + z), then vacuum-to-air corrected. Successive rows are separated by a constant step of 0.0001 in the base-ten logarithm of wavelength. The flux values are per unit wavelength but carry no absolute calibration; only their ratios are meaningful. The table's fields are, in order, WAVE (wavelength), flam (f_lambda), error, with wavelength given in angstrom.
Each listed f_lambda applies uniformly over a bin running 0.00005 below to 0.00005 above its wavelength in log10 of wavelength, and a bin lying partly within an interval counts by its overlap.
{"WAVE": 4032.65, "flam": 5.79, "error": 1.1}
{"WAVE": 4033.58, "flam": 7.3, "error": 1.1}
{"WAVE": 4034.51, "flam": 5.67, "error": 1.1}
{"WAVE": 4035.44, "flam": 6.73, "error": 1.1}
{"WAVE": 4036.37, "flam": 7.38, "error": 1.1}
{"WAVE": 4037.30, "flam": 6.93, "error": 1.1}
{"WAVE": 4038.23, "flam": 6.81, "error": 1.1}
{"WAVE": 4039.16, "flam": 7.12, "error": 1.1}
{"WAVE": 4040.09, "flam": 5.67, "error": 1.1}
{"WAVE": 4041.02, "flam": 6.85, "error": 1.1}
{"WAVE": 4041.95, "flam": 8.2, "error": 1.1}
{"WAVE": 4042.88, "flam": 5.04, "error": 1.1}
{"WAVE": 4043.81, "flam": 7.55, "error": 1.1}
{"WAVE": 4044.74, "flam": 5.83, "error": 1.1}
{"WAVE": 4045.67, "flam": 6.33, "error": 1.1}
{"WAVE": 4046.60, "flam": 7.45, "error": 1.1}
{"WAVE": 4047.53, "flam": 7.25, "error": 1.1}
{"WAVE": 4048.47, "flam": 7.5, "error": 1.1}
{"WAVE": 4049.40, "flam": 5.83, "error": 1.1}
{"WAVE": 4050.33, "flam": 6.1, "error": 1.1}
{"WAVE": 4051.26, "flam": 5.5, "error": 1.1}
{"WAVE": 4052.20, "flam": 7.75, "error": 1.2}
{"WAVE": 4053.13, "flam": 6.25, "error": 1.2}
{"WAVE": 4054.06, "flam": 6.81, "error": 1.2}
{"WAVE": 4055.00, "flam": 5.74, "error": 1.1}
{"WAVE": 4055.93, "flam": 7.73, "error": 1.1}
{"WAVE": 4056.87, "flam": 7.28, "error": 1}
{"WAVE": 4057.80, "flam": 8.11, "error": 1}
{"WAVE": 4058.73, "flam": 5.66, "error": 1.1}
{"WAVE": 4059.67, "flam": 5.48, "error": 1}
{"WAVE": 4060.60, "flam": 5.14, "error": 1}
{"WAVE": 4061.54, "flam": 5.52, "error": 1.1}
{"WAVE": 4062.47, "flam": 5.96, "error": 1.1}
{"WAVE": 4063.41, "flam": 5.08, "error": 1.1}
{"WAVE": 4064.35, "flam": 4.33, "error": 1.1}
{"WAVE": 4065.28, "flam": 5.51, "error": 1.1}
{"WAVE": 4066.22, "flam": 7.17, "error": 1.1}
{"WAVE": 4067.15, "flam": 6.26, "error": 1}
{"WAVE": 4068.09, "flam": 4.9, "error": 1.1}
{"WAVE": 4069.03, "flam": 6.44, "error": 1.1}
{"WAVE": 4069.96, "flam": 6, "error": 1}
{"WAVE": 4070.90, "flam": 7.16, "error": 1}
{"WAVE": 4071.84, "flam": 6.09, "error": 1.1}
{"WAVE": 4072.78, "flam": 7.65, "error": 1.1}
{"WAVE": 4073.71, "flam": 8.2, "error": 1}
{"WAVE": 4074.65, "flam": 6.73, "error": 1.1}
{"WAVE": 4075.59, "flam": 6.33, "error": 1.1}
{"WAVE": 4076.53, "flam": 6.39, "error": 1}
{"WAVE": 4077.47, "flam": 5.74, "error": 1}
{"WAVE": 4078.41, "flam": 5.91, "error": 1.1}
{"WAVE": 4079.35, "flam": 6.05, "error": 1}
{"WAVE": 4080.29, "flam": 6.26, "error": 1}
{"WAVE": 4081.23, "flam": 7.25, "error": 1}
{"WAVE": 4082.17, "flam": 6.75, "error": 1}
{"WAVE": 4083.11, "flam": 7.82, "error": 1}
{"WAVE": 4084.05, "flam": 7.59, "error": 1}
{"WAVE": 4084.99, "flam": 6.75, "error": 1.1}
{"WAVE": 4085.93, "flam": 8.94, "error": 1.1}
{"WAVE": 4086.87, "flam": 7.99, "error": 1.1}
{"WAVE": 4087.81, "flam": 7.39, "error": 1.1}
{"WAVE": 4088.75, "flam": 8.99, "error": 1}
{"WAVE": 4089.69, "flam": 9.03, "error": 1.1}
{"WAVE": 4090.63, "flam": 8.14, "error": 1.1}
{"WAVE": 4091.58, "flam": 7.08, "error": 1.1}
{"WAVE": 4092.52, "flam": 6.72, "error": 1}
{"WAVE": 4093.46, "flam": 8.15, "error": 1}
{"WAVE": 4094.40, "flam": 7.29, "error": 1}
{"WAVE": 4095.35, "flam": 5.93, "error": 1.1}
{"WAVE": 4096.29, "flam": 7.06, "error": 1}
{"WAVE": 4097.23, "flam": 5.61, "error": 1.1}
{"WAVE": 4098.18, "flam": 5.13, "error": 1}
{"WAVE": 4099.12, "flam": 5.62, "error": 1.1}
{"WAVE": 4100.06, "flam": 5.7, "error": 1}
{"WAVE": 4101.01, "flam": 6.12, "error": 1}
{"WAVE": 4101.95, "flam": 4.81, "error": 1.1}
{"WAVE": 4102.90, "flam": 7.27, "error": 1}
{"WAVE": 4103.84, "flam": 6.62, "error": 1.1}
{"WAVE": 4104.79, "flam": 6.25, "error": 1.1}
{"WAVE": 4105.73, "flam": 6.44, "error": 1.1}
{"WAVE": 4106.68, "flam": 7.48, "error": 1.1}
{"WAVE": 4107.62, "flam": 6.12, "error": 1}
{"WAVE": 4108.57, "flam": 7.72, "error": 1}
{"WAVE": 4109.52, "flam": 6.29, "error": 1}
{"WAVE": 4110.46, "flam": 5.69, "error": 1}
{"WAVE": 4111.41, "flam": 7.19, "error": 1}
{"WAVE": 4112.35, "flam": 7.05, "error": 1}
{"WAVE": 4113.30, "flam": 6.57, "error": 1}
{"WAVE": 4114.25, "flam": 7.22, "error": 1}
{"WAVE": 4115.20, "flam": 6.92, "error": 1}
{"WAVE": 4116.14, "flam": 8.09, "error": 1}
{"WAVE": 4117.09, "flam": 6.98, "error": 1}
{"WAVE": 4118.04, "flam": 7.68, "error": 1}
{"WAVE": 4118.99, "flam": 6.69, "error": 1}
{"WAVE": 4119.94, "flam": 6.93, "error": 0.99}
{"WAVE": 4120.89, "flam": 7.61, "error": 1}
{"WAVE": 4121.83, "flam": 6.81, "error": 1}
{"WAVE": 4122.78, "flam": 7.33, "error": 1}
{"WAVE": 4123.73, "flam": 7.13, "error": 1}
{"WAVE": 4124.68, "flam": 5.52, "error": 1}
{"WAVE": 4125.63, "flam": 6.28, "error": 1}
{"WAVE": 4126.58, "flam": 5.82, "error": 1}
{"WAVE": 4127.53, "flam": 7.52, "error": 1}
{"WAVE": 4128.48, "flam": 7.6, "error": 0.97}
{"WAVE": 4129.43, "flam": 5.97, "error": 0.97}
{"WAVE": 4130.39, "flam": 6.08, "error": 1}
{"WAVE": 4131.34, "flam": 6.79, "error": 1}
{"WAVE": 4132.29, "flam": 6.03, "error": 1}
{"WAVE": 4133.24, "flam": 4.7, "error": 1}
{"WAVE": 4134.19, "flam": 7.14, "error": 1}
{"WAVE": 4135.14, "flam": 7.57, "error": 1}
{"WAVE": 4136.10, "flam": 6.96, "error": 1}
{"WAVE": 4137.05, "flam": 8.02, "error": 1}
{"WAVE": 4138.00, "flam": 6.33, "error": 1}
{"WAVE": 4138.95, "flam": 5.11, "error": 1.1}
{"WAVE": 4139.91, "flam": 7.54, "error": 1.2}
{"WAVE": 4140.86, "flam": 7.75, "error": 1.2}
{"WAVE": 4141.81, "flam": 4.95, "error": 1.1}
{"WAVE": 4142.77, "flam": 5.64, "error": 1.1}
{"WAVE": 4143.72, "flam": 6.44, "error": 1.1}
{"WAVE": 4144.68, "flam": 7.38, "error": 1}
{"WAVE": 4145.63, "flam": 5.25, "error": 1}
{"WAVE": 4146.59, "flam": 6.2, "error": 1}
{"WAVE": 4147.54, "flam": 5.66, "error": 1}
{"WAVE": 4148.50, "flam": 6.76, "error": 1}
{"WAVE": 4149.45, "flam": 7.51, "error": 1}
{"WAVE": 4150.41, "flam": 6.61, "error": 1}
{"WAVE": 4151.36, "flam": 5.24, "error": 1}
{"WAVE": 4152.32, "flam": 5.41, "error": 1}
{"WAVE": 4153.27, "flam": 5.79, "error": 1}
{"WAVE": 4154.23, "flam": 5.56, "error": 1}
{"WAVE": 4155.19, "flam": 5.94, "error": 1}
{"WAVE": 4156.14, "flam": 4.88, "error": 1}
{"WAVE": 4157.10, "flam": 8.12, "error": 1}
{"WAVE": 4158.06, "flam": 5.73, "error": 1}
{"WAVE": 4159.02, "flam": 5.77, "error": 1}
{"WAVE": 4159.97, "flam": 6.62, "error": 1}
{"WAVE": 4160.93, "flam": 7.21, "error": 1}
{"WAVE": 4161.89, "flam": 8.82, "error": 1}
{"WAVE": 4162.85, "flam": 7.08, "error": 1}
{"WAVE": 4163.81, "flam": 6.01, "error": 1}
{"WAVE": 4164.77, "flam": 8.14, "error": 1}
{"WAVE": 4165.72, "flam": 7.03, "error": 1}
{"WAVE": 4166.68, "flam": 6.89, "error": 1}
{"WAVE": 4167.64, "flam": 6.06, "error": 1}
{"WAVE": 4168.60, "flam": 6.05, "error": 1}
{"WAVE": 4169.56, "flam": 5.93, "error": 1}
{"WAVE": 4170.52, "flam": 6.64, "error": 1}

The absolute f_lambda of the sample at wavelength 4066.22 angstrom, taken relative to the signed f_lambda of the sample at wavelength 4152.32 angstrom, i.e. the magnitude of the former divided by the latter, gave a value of 1.3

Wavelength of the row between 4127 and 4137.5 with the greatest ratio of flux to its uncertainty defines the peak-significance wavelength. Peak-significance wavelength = 4137.05 angstrom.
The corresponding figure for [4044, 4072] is 4057.80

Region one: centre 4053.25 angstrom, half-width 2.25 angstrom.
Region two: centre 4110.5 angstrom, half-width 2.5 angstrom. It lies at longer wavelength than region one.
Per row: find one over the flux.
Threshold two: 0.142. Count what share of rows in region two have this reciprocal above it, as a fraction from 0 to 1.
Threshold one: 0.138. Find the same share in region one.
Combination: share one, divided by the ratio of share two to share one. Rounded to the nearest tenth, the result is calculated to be 1.6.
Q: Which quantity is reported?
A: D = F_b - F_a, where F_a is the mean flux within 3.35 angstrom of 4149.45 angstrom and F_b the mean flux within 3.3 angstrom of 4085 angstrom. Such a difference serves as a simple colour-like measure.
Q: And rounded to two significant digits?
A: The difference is 1.4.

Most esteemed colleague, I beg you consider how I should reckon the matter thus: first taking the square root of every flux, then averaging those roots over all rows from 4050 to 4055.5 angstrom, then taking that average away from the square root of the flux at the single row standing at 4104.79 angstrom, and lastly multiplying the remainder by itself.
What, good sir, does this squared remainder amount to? 0.000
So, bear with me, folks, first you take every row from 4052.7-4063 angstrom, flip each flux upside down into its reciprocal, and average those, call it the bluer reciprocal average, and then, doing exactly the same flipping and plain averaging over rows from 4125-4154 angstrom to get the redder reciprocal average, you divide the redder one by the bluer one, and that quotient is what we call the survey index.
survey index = 0.99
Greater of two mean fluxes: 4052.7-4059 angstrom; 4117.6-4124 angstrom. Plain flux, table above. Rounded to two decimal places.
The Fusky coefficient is 7.17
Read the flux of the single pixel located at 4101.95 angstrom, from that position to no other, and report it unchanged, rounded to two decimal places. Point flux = 4.81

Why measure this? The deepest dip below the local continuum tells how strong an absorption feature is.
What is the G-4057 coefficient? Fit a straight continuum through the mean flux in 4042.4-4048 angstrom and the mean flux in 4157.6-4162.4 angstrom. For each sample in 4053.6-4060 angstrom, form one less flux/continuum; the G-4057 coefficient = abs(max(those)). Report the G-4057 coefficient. 0.17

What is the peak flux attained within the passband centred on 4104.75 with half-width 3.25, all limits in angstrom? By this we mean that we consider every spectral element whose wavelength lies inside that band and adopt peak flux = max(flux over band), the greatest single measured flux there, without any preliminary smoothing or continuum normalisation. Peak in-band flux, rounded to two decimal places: 7.48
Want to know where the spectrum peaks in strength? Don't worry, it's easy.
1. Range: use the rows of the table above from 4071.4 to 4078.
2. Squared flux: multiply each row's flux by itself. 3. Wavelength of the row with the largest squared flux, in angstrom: 4073.71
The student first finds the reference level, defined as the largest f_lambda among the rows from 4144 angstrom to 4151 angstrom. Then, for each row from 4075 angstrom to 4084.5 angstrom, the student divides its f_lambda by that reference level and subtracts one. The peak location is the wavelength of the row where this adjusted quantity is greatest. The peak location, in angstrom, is 4083.11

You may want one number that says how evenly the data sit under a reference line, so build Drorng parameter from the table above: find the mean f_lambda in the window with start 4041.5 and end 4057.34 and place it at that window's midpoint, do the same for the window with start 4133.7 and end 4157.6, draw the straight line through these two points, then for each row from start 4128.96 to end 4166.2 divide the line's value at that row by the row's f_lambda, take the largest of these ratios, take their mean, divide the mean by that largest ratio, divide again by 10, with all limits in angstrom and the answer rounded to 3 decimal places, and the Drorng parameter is 0.074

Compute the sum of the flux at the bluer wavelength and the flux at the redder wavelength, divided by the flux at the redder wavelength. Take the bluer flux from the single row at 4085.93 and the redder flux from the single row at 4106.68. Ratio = 2.2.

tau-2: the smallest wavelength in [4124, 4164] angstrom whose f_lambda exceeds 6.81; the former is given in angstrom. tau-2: 4127.53 angstrom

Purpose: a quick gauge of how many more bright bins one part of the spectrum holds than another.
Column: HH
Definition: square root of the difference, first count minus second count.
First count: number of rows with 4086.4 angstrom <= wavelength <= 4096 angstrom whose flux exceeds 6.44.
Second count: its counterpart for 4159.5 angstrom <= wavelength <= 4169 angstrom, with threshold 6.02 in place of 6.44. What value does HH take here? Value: 0.0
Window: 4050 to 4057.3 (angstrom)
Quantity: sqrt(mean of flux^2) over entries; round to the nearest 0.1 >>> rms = 6.7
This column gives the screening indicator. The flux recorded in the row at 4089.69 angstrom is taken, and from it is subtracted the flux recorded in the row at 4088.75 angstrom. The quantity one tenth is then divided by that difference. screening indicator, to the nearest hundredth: 2.50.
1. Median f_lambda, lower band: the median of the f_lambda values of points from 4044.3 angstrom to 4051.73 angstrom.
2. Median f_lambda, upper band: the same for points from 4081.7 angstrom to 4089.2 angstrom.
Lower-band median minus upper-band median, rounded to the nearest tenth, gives -1.5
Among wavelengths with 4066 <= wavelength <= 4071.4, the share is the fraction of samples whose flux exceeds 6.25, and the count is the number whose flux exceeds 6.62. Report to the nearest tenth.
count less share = 1.3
